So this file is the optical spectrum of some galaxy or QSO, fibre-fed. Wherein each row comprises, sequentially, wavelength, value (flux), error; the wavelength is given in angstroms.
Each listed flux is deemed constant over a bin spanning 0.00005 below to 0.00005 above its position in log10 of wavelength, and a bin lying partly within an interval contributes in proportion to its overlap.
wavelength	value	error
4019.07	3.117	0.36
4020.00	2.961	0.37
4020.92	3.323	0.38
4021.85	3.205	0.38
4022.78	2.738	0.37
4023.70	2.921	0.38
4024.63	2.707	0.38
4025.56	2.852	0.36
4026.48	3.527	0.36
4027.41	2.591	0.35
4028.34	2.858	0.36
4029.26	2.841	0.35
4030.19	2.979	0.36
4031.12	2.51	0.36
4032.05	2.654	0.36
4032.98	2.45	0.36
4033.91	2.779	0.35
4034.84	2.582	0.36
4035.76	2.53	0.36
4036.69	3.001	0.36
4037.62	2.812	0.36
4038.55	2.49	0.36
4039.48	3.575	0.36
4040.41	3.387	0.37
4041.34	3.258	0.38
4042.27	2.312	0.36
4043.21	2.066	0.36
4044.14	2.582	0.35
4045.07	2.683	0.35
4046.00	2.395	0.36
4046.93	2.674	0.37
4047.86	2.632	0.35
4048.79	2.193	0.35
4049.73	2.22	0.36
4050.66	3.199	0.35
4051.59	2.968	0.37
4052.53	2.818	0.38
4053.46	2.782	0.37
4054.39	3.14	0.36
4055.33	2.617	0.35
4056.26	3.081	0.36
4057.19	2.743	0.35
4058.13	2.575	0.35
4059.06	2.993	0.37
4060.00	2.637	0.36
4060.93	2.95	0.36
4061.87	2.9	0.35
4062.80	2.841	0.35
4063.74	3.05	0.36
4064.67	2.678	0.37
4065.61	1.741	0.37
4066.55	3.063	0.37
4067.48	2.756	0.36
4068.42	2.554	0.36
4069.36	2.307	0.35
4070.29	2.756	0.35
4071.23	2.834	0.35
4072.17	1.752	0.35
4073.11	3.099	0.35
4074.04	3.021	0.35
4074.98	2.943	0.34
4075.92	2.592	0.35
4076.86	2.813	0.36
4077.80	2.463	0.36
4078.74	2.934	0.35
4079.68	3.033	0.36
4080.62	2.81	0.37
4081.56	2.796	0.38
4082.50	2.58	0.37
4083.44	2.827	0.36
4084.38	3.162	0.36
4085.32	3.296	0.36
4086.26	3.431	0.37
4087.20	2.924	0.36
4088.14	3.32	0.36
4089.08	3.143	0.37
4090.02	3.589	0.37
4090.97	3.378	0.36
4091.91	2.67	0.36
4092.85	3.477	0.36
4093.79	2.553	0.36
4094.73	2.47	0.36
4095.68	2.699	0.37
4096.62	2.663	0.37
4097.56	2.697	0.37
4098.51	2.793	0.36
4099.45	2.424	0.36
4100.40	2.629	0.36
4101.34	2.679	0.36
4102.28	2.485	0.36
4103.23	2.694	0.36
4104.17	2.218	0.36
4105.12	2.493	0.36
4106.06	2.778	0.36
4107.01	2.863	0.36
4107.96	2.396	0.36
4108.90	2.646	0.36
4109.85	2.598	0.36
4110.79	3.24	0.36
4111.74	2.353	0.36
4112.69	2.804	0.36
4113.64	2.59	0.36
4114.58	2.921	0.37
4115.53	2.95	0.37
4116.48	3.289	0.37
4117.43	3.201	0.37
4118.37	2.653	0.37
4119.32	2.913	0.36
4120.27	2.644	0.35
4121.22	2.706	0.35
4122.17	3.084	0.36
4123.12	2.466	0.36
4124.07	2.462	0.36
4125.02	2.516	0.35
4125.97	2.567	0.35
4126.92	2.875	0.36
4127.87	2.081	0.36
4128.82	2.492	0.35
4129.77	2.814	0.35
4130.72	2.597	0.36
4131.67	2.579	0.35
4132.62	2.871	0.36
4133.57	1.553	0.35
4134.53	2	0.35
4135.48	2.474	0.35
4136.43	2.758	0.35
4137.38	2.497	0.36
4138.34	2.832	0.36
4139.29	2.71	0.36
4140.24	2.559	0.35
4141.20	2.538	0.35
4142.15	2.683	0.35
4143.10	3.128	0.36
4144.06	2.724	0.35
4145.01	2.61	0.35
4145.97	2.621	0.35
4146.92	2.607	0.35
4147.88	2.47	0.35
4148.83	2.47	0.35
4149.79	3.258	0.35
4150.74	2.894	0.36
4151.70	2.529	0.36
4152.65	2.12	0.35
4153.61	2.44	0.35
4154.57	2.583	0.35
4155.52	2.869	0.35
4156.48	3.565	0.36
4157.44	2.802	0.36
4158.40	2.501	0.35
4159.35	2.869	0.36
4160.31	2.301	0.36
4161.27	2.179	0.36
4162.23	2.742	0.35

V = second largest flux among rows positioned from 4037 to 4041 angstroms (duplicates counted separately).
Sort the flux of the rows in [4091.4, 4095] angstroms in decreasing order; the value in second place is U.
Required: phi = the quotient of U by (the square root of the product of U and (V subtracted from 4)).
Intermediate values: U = 2.67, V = 3.387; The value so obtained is 2.09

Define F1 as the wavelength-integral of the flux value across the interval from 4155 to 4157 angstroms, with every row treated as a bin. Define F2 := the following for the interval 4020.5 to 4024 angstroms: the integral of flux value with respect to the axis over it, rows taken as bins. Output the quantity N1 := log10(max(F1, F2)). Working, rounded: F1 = 6.4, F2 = 11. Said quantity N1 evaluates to 1.03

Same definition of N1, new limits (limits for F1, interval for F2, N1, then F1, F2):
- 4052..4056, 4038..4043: 1.17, 11.4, 15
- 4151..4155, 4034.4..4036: 0.99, 9.8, 4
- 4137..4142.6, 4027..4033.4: 1.24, 14.8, 17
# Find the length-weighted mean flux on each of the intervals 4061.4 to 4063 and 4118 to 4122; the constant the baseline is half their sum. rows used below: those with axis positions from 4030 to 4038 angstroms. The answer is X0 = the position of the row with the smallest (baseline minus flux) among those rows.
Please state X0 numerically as 4036.69 angstroms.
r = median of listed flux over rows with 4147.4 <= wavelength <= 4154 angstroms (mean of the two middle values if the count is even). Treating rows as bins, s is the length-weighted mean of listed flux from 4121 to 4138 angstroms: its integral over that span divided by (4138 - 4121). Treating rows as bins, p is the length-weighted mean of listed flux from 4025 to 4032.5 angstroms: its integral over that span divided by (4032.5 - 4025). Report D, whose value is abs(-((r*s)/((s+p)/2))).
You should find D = 2.3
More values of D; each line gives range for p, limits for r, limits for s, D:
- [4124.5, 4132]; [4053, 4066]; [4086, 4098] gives 3.0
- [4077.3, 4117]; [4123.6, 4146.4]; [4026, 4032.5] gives 2.6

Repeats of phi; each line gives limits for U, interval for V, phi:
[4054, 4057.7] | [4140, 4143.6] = 1.53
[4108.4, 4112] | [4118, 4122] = 1.43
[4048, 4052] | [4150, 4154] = 1.42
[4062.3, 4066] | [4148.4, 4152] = 1.60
